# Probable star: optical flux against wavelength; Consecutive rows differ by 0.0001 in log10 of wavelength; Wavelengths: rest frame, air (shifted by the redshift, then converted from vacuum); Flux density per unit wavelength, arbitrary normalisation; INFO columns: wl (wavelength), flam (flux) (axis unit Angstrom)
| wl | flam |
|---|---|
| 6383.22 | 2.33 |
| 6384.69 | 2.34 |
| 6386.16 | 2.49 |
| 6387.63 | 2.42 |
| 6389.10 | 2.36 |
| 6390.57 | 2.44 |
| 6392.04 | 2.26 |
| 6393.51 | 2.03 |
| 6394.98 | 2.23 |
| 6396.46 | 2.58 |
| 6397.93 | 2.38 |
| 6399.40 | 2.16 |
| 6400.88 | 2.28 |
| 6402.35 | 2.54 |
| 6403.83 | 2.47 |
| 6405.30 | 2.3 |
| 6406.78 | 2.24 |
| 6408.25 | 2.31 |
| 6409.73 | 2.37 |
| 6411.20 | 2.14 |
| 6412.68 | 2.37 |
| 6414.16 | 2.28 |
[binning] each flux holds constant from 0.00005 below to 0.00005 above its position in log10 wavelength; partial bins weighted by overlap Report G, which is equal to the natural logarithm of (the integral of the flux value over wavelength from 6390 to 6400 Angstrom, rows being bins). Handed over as 3.13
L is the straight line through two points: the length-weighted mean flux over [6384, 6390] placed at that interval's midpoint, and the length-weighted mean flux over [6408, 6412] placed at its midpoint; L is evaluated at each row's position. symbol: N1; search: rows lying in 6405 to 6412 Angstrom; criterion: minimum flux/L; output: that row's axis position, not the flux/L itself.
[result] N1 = 6411.20 Angstrom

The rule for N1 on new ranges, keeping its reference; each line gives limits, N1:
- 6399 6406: 6399.40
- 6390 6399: 6393.51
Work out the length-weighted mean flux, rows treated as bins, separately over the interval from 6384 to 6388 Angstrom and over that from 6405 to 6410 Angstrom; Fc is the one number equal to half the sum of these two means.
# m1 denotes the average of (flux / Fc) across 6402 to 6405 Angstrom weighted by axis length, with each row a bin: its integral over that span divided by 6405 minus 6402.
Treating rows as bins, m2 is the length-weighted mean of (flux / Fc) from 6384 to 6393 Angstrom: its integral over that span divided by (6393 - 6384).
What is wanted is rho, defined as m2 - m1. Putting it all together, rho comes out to -0.04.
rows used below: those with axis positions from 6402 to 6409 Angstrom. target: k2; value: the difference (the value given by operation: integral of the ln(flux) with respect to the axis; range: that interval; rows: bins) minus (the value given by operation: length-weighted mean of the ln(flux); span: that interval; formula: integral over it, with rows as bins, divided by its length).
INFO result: 5.15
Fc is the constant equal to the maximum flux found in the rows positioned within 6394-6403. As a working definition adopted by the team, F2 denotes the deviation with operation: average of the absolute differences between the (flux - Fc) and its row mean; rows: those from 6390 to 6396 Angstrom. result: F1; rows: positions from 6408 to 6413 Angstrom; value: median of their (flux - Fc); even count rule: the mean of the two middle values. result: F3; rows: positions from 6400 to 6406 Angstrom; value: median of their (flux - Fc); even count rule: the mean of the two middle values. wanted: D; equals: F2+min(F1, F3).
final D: -0.13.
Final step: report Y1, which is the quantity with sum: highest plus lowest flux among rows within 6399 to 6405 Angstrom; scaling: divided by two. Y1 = 2.35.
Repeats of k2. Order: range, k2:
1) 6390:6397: 4.97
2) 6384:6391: 5.28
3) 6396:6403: 5.19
